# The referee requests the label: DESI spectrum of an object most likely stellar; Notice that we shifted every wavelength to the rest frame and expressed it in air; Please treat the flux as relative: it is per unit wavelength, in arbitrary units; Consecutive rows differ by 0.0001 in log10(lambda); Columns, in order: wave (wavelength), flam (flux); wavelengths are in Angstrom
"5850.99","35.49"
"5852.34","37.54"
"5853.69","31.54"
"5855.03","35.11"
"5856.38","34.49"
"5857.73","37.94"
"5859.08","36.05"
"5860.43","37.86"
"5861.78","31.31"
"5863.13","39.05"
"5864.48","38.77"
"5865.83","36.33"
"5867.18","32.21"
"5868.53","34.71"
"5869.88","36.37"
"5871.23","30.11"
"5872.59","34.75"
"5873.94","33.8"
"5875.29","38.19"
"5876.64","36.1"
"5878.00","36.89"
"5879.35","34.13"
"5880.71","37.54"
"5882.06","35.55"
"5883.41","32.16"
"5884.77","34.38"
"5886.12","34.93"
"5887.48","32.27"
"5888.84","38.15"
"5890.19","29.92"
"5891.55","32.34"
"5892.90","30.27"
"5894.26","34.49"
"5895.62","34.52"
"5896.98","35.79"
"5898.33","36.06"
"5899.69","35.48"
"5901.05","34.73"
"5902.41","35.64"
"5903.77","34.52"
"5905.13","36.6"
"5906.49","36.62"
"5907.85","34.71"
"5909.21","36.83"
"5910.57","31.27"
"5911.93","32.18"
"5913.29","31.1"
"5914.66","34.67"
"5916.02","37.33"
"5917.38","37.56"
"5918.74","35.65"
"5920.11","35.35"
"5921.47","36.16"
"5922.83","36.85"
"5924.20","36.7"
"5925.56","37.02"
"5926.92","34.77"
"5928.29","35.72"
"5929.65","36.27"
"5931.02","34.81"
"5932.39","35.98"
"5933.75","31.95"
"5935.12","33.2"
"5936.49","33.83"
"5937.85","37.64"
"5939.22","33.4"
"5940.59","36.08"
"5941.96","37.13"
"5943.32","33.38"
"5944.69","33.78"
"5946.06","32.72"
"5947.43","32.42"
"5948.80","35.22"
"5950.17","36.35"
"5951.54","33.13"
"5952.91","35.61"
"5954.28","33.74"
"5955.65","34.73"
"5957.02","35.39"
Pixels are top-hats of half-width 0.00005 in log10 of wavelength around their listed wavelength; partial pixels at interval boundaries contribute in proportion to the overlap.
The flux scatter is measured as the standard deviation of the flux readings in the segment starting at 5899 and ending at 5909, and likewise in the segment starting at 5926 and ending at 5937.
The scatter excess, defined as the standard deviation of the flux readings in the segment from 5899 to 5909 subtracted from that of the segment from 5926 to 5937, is 0.6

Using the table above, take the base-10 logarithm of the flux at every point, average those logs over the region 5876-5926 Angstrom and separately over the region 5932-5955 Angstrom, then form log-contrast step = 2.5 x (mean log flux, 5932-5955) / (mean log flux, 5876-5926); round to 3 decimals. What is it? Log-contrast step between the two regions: 2.491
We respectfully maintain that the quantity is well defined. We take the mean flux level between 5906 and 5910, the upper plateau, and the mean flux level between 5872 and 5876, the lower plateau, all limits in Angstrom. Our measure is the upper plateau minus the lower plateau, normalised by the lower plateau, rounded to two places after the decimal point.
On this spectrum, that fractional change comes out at 0.01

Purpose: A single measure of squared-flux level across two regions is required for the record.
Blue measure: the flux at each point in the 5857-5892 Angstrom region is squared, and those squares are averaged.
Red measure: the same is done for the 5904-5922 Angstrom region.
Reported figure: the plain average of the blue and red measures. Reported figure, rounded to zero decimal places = 1236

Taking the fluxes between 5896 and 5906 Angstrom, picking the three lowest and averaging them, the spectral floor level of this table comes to 34.9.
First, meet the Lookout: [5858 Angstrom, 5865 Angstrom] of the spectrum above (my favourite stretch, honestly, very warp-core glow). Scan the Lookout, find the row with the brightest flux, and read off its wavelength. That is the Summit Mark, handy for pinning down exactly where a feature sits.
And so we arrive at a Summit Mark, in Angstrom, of 5863.13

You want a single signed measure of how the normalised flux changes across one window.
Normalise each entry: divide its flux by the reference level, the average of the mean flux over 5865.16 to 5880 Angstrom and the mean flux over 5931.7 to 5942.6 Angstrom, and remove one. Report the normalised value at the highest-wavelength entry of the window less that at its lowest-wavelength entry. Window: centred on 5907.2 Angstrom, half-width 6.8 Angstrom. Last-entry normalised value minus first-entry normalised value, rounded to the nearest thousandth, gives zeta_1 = -0.104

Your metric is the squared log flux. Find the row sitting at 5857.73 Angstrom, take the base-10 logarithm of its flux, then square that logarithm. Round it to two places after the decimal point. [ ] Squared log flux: 2.49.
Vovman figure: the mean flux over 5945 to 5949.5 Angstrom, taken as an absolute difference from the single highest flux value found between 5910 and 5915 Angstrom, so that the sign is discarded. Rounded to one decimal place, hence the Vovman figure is 1.2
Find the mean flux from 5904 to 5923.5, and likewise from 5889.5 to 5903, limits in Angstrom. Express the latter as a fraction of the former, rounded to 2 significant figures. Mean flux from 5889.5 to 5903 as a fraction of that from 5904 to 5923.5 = 0.96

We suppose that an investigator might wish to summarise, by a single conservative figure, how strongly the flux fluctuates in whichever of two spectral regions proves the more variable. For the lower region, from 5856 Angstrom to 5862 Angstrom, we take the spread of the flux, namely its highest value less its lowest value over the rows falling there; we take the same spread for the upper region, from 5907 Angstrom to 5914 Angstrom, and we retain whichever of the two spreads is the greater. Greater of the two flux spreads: 7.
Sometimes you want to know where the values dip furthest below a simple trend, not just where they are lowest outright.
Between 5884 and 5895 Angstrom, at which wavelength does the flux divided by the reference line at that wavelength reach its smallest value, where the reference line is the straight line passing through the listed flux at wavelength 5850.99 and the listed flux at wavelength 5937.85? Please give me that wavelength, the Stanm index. 5890.19 Angstrom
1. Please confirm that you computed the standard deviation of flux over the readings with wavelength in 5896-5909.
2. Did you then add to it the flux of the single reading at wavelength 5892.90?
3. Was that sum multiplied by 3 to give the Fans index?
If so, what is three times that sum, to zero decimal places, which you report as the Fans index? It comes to 93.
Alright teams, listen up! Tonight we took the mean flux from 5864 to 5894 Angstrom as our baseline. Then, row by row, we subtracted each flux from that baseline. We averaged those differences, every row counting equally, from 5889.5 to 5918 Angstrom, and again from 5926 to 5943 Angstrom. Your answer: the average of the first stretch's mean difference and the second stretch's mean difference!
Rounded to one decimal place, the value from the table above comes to -0.2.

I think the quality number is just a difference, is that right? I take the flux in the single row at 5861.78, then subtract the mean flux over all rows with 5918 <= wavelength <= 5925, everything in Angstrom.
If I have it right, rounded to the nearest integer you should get -5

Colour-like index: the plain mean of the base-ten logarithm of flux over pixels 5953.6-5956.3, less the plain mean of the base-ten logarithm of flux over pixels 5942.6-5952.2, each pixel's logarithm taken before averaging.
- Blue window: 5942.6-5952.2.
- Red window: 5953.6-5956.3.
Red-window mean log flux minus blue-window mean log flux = 0.005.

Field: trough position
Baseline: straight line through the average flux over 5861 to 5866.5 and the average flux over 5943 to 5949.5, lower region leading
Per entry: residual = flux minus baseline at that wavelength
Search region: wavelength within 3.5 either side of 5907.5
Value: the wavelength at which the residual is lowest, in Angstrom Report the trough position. 5910.57 Angstrom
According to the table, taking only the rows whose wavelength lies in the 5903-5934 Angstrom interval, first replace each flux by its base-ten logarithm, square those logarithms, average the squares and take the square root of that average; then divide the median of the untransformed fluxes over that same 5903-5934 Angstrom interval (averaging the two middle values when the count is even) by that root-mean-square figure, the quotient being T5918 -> 23.10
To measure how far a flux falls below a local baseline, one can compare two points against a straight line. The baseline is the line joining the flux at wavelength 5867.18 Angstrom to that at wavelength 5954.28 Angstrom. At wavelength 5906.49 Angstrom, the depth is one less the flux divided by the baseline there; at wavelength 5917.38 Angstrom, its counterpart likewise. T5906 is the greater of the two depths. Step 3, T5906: -0.11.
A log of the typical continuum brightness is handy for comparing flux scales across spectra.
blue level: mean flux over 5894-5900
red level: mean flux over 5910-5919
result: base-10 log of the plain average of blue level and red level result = 1.541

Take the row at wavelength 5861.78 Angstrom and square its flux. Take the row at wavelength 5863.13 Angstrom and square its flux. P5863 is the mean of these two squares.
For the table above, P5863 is 1253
